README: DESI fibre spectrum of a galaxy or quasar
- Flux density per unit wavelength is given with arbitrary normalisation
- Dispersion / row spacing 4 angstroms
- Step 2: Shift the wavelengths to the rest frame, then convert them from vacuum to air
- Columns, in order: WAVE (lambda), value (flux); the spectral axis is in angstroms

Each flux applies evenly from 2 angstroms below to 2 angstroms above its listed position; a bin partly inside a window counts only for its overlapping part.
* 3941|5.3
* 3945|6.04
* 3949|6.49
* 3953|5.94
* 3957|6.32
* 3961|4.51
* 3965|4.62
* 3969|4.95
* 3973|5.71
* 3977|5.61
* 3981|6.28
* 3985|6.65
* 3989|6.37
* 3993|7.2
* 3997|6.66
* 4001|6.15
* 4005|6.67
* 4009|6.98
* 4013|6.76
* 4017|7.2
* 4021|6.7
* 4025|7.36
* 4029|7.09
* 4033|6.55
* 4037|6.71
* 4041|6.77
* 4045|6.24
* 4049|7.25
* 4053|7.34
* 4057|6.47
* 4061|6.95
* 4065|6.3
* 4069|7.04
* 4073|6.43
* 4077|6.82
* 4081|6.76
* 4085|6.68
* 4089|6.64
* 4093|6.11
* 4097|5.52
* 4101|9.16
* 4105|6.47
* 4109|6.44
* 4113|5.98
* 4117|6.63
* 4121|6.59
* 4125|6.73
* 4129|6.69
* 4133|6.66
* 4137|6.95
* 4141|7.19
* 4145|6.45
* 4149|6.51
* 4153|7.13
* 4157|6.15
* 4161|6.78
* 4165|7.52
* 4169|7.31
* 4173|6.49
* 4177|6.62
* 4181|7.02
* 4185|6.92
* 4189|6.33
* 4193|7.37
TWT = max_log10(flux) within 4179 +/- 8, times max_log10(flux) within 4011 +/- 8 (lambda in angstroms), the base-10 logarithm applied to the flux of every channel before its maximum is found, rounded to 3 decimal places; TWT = 0.726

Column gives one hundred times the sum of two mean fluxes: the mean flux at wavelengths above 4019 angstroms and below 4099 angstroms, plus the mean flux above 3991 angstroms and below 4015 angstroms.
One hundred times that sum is 1342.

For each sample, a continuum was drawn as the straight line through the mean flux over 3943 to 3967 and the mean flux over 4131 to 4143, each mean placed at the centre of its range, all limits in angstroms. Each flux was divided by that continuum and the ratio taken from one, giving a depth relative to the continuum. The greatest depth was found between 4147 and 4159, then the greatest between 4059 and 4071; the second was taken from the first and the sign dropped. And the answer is 0.11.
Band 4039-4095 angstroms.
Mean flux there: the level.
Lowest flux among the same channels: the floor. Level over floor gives 1.10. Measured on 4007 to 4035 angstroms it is 1.06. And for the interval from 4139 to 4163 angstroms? 1.09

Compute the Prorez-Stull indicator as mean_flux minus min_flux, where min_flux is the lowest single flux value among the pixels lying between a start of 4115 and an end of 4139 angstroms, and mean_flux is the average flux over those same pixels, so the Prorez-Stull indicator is 0.12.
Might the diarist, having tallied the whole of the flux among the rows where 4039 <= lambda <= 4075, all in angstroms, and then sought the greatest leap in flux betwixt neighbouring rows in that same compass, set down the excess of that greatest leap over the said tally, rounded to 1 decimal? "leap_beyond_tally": -59.8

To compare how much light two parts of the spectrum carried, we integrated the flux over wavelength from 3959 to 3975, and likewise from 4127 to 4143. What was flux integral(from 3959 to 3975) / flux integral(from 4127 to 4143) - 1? -0.28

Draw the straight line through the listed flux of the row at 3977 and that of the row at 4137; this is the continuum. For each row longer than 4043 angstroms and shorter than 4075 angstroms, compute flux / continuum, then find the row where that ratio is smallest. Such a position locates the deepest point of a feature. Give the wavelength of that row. 4065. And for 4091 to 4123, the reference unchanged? 4097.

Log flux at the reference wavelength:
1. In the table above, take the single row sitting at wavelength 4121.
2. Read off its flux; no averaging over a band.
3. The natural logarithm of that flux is 1.886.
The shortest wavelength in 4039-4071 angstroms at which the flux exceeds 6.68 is 4041 angstroms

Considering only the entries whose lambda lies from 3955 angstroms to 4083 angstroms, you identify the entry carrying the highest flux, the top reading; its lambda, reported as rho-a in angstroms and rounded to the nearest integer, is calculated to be 4025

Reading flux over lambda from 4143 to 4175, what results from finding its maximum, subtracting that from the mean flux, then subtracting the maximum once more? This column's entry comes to -8.2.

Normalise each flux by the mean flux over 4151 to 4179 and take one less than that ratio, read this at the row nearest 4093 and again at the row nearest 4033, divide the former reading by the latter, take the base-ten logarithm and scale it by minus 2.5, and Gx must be -1.0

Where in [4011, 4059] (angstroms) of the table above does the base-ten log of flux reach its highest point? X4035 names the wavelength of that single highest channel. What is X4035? 4025 angstroms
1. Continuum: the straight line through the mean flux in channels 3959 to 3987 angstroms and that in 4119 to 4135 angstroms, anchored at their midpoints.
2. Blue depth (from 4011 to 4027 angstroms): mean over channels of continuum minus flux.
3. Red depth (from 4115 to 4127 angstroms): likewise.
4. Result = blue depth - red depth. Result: -1.1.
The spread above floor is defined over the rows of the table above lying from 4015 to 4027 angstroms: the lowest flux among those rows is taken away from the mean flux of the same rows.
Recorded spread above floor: 0.39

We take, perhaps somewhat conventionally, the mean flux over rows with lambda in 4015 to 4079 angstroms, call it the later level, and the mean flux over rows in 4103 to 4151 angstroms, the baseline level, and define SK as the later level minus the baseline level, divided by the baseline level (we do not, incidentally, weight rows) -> 0.03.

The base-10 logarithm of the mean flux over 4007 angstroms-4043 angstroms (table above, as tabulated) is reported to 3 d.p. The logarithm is 0.839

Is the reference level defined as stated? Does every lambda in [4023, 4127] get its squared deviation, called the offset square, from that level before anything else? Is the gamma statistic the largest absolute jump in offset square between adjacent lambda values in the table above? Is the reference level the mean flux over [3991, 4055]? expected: 5.2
